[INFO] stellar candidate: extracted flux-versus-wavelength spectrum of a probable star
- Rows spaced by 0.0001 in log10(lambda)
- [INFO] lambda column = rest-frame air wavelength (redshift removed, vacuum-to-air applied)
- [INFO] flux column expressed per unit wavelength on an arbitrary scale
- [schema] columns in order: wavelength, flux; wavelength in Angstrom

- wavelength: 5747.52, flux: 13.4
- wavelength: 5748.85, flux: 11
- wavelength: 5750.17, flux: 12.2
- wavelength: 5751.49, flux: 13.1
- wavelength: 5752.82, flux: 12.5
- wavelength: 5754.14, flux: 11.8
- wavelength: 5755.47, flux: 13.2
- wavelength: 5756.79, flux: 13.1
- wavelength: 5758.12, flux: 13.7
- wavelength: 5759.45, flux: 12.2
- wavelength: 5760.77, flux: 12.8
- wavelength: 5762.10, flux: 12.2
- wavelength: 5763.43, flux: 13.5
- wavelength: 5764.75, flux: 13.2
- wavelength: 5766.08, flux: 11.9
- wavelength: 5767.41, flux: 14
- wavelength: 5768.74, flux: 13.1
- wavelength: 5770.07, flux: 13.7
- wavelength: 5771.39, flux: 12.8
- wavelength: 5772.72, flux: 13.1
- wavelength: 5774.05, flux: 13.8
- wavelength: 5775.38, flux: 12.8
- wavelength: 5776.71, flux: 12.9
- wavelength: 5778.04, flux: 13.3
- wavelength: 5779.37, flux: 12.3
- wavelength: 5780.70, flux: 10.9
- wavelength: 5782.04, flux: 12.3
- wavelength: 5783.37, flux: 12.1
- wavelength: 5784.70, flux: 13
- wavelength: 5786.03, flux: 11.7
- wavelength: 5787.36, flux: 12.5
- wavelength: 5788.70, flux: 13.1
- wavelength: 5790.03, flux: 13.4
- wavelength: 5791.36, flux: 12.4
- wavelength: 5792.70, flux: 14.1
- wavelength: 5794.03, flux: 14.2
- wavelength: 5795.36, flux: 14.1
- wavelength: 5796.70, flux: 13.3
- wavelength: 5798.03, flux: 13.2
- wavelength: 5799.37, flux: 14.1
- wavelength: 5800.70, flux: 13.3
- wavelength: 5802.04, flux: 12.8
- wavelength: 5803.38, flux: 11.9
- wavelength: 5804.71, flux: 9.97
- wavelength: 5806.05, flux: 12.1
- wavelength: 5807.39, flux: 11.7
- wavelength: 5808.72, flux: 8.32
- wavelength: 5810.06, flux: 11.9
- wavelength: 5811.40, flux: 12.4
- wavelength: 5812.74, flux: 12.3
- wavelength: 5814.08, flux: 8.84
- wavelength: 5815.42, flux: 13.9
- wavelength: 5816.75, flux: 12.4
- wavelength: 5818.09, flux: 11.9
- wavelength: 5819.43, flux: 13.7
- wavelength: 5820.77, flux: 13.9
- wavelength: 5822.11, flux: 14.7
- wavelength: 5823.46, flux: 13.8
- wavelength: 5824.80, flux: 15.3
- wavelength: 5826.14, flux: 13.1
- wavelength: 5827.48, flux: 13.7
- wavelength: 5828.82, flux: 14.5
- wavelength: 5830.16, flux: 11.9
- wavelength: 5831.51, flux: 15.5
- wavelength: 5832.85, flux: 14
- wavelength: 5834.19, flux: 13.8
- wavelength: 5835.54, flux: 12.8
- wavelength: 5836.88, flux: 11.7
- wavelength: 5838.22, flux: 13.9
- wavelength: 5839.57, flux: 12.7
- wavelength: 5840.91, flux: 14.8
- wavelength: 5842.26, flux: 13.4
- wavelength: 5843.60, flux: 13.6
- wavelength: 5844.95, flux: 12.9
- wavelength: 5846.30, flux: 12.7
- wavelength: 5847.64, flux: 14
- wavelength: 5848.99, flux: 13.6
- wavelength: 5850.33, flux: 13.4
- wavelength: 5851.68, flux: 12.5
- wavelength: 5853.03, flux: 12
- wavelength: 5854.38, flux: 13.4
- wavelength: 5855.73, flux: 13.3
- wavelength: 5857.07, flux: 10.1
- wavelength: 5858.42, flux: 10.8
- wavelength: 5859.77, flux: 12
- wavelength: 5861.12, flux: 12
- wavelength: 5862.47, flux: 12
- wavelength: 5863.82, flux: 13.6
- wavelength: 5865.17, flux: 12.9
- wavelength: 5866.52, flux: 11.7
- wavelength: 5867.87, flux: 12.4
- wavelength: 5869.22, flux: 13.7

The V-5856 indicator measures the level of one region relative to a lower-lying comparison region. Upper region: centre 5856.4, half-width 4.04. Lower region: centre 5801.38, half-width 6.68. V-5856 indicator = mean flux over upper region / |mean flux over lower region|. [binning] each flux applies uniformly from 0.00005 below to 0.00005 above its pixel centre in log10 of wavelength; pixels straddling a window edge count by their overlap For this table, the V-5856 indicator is 0.94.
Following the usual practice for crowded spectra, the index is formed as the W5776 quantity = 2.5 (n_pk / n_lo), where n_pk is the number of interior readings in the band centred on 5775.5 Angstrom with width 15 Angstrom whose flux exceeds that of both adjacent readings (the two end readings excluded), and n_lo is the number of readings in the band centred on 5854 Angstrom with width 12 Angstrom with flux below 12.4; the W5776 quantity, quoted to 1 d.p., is 1.9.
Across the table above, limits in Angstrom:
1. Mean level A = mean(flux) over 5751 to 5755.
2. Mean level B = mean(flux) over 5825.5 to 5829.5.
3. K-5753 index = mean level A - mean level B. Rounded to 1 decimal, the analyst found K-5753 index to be -1.3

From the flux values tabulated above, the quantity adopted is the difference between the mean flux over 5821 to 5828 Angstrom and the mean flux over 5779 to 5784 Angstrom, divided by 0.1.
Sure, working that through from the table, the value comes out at 22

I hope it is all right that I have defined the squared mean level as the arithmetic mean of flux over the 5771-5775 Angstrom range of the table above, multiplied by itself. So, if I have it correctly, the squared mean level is 175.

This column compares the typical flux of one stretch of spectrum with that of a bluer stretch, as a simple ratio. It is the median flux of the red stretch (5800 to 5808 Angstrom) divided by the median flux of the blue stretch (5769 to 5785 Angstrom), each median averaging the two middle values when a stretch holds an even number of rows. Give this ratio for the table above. 0.93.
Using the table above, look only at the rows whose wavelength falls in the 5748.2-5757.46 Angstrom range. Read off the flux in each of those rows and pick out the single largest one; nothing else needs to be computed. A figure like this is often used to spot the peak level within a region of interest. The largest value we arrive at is 13.2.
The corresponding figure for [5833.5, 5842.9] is 14.8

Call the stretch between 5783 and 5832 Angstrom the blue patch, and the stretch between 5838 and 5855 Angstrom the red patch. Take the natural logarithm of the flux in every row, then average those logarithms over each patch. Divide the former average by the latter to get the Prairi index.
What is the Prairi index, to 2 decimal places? 0.98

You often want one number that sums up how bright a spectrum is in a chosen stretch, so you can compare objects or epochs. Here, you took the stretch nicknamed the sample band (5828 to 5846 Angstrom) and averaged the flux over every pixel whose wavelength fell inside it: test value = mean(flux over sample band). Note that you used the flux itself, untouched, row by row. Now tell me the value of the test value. 13.5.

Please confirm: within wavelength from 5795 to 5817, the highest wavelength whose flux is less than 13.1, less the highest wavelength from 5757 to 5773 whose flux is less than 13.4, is 44.0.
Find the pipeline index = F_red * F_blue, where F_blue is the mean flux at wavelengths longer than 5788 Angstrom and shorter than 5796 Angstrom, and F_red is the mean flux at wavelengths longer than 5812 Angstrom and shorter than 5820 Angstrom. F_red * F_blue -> 165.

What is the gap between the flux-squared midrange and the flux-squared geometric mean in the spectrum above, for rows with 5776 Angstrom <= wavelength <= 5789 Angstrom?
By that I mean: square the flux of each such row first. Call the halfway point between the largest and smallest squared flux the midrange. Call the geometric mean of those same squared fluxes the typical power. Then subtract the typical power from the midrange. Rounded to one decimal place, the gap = -5.7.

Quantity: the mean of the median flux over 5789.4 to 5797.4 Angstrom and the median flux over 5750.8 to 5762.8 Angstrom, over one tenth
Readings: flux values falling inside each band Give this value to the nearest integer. 133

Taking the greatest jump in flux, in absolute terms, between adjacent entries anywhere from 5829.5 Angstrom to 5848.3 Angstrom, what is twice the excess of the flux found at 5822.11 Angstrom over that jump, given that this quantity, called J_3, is 22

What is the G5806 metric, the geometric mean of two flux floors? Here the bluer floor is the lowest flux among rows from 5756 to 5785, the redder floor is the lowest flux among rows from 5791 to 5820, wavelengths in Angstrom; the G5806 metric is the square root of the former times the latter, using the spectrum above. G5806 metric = 9.52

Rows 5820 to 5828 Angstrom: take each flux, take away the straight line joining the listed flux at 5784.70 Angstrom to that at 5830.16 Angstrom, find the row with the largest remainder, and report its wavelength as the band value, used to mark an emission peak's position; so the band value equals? 5824.80 Angstrom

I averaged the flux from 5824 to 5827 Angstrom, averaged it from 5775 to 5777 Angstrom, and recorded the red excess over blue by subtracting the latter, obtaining 1.3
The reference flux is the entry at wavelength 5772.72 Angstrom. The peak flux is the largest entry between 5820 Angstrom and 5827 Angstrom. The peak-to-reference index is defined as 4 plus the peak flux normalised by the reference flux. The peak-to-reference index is 5.17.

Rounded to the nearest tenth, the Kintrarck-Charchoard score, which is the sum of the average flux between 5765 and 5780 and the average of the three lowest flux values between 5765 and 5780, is 25.4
